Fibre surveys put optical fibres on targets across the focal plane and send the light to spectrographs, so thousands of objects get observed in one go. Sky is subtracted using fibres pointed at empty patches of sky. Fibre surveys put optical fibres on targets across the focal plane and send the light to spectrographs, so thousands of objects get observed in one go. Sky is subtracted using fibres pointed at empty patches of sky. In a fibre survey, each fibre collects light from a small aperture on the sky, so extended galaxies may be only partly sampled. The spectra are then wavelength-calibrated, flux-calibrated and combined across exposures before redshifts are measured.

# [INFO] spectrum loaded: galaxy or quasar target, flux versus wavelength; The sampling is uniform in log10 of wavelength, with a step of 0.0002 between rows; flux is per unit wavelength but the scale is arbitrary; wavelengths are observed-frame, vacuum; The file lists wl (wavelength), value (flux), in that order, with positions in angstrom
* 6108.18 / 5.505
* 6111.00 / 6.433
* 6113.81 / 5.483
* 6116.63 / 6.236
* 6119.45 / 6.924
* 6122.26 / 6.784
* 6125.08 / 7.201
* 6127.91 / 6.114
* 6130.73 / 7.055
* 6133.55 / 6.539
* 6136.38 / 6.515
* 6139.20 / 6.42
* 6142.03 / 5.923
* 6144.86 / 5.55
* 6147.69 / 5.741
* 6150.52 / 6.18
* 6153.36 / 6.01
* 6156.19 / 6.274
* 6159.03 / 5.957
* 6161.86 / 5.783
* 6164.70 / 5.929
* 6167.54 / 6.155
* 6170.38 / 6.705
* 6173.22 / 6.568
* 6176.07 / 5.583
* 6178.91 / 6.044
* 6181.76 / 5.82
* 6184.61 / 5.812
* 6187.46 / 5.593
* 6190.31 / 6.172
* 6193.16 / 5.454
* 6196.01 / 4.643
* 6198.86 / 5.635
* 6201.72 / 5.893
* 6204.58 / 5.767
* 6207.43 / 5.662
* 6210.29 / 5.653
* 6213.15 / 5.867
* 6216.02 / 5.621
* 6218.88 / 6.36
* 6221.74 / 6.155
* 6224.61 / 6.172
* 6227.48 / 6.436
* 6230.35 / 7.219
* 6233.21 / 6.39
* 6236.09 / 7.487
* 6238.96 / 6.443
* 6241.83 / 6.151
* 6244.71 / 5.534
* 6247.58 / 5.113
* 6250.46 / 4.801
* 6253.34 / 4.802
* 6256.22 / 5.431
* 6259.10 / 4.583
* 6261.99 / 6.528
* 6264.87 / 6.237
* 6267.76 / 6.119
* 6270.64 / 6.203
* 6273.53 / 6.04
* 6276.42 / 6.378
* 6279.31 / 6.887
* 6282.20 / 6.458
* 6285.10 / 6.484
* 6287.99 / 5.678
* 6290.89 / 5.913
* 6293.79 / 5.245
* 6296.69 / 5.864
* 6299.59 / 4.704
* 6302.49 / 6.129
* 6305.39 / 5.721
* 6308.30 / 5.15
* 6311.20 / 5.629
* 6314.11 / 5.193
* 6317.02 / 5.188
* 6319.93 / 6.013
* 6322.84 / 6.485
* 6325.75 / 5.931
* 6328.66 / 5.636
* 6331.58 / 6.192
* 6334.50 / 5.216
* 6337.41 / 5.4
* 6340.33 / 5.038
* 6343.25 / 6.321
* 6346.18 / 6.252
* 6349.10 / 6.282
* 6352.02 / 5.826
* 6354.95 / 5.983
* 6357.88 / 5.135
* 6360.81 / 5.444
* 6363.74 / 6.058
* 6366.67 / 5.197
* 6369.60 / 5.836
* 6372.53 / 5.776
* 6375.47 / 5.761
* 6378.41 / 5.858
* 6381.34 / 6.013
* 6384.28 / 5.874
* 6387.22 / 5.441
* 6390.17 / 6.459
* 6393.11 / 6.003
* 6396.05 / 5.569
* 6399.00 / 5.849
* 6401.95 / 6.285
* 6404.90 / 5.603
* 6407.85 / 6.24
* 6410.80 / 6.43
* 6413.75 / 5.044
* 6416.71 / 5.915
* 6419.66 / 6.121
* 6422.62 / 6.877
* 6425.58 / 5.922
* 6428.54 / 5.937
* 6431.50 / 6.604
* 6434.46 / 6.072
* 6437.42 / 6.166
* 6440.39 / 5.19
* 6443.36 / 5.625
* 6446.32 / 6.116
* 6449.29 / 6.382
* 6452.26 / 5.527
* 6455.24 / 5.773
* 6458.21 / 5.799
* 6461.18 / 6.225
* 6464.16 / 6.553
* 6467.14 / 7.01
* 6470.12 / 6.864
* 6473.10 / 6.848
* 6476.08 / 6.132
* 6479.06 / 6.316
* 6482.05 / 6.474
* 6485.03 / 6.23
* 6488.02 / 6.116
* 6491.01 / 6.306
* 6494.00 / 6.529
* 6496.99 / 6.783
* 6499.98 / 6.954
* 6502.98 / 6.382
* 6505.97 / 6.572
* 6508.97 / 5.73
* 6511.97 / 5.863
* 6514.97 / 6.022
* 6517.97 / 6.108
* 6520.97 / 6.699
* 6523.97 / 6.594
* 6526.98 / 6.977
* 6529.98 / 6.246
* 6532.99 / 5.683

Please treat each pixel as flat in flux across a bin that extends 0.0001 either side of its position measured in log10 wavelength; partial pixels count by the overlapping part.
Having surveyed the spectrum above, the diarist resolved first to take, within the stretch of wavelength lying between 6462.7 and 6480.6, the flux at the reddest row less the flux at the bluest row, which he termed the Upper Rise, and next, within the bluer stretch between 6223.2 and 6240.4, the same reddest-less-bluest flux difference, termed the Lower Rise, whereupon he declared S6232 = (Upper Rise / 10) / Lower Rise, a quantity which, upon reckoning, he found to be -0.09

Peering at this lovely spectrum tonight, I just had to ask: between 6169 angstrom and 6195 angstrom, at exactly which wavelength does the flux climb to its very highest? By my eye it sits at 6170.38 angstrom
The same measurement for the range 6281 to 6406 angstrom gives 6322.84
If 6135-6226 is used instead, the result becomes 6170.38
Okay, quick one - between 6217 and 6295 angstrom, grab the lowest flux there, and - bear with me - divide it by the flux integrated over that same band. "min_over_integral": 0.0097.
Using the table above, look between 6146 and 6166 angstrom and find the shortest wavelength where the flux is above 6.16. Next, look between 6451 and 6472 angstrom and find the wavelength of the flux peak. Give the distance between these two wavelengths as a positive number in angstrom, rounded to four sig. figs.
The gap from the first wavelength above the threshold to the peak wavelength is 316.6 angstrom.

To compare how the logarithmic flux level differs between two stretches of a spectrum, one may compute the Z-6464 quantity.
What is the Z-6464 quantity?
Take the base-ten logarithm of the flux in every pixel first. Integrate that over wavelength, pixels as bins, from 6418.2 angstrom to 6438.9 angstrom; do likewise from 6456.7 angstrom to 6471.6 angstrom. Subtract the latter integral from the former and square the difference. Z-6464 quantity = 19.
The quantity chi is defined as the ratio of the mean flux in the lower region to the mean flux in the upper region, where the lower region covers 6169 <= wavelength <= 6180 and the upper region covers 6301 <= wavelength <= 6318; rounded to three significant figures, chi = 1.13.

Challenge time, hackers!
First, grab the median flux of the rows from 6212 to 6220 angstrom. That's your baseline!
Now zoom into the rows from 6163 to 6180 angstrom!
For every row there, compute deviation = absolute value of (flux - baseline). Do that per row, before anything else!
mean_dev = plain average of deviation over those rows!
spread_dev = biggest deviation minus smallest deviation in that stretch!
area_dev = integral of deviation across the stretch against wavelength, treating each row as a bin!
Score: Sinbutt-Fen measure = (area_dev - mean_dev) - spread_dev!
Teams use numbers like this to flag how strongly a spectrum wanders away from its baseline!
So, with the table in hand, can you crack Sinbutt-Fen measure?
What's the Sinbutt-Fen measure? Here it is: 5.5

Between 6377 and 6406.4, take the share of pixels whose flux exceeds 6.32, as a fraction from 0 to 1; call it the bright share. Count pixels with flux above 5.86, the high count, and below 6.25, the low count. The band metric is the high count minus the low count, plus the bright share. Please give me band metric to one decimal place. -2.9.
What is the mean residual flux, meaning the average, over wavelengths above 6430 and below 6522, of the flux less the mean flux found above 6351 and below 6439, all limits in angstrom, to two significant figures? 0.35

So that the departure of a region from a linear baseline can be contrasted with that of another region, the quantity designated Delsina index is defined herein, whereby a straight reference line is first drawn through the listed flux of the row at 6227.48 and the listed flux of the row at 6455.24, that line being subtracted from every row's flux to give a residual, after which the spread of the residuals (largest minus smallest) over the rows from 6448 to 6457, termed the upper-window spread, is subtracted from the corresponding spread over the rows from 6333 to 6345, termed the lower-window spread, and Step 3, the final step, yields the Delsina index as 0.45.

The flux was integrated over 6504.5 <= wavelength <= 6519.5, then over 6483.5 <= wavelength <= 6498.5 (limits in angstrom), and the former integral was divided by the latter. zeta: 0.95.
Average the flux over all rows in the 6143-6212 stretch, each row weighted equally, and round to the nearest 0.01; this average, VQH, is 5.86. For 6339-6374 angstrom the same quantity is 5.76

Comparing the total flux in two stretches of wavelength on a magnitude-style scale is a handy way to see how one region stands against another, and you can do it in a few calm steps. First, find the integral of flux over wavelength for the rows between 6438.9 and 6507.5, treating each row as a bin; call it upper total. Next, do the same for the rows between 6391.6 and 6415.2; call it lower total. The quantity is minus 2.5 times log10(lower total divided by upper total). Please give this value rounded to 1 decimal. 1.2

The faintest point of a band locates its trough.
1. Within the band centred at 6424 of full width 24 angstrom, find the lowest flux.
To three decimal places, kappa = 5.044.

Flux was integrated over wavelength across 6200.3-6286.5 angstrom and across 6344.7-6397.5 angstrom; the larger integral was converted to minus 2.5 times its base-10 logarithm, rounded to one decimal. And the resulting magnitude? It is -6.8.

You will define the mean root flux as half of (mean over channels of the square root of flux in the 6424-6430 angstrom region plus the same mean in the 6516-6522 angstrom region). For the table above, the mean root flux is 2.48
